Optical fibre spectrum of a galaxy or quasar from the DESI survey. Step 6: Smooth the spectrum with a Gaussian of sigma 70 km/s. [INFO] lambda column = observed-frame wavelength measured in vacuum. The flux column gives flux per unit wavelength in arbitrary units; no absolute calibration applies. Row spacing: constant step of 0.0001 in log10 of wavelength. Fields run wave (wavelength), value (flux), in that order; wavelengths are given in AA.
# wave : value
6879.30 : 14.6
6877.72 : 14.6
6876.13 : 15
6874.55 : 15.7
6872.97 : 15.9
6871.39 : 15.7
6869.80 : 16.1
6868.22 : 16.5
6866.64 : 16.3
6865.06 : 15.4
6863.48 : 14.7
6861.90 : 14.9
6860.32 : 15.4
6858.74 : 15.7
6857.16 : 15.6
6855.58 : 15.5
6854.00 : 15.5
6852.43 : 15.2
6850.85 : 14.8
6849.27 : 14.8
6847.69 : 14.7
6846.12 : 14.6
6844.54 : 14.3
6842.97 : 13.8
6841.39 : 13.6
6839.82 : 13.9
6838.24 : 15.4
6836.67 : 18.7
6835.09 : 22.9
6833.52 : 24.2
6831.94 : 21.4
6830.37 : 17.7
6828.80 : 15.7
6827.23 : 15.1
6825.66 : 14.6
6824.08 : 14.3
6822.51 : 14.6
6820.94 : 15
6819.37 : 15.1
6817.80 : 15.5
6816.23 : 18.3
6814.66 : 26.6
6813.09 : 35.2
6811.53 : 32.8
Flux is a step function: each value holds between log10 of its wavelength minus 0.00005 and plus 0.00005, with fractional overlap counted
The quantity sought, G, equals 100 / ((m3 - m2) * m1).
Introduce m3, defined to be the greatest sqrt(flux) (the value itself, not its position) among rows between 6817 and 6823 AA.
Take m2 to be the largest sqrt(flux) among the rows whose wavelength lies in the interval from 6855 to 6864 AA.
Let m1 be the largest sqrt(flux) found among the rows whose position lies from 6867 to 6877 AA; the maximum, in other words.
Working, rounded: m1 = 4.06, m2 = 3.96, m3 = 3.94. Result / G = -972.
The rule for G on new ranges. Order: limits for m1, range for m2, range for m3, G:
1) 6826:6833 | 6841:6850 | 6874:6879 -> 188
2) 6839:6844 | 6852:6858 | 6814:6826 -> 22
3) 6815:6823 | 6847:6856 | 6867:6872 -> 187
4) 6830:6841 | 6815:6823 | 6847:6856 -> -60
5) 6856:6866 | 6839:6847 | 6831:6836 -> 23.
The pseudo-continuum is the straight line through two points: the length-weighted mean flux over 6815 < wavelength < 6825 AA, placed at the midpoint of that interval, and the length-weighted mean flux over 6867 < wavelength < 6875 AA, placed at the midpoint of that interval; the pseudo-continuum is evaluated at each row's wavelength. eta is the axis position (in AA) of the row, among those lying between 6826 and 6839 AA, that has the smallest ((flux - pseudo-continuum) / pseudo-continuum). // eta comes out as 6827.23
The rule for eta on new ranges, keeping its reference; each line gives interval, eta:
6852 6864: 6863.48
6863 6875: 6863.48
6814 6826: 6824.08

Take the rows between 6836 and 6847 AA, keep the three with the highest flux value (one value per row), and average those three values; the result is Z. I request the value 16.2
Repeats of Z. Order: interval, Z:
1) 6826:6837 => 22.8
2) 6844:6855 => 15.2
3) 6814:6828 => 20.1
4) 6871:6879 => 15.8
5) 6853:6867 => 15.9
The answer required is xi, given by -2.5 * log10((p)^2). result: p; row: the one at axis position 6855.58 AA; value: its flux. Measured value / -5.95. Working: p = 15.5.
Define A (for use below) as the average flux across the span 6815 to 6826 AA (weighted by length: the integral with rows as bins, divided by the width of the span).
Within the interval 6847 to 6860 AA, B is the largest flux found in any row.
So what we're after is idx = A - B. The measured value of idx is 0.1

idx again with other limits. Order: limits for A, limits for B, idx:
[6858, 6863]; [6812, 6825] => -19.9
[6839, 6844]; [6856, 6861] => -1.9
